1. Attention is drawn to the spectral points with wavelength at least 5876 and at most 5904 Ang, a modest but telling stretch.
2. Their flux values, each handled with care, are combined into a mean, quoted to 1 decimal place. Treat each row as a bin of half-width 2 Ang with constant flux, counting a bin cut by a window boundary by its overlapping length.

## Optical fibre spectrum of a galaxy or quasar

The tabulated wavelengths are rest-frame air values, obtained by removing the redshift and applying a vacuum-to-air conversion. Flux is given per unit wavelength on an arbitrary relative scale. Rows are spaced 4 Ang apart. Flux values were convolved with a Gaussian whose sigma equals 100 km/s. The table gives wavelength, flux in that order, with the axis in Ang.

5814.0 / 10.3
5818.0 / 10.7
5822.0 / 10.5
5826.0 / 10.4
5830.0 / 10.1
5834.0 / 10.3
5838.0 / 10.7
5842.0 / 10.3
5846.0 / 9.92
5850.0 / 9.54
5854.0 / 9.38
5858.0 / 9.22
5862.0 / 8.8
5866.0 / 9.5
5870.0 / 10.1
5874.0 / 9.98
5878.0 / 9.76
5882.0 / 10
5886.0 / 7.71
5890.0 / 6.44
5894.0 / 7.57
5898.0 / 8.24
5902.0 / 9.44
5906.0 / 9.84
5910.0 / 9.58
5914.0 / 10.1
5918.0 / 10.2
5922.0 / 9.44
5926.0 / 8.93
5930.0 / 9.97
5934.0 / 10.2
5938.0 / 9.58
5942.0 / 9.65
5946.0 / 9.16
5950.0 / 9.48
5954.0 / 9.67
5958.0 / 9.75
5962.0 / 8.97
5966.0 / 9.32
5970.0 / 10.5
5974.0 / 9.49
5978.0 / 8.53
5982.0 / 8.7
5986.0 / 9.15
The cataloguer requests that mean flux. 8.5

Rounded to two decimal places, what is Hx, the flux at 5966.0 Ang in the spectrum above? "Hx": 9.32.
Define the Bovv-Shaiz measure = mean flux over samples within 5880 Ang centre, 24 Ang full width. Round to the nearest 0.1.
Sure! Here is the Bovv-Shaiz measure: 9.0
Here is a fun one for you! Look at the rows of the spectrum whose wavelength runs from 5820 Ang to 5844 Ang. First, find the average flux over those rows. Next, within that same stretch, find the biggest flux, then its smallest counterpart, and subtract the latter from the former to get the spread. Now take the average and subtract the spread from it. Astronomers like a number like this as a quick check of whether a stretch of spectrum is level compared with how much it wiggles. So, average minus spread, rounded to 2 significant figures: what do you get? 9.8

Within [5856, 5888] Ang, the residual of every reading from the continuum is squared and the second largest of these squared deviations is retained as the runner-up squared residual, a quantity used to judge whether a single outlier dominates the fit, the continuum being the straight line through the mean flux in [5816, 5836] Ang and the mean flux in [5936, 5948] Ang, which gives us 1.71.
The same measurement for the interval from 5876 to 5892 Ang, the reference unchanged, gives 4.86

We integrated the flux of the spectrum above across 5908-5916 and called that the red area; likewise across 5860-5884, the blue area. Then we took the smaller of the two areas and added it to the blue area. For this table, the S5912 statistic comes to 311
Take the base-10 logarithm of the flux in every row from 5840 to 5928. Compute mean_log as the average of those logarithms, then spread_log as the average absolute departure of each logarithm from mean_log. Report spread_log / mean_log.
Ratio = 0.038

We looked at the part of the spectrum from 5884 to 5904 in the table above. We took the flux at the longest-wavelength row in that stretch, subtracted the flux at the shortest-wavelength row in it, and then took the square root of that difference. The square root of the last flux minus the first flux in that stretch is 1.3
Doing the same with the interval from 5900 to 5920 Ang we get 0.9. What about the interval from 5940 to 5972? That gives 0.9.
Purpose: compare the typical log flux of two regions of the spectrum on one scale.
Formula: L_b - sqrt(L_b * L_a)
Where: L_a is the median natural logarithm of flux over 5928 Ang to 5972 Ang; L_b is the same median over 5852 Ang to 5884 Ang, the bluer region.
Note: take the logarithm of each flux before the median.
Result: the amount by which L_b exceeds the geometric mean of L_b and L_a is -0.0011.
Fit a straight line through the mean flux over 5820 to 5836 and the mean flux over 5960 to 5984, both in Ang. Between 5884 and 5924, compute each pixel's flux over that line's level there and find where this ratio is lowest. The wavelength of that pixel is 5890.0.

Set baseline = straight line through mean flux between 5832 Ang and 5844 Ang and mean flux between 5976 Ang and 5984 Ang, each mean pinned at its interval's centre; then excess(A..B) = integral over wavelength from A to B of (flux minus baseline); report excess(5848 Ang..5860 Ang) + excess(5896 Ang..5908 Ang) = -15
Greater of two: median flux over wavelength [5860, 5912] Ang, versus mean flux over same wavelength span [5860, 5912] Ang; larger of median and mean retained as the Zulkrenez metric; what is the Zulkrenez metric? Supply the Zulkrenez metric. 9.50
